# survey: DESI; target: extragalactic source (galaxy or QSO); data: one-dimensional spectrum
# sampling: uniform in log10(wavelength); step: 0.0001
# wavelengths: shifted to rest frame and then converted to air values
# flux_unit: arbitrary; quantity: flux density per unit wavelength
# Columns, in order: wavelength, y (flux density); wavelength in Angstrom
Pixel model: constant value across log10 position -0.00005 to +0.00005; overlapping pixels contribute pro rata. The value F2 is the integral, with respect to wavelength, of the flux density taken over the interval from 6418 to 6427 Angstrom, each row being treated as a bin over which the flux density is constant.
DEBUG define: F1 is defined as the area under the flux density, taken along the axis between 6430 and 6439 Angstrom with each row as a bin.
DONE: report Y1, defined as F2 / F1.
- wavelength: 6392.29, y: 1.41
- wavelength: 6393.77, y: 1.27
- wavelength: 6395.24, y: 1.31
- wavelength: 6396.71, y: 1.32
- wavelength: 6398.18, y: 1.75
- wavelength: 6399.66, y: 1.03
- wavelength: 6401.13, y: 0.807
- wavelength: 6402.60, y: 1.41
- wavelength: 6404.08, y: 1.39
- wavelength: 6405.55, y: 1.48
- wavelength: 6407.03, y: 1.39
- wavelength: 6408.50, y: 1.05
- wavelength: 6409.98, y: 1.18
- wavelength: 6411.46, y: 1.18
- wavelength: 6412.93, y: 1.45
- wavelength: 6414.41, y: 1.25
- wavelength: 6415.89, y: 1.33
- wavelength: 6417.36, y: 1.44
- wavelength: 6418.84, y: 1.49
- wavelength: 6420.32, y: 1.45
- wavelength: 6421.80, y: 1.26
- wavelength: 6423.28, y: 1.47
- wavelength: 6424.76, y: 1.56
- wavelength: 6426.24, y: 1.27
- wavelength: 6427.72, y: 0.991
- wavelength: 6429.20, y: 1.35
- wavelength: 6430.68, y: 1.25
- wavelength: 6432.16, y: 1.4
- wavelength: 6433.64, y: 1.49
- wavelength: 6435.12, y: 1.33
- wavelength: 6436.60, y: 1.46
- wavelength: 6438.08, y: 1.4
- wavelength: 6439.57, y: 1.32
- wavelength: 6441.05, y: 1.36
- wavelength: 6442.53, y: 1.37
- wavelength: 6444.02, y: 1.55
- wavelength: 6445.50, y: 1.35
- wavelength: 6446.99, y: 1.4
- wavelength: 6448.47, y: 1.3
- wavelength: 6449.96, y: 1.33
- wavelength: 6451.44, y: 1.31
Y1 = 1.02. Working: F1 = 12.5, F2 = 12.7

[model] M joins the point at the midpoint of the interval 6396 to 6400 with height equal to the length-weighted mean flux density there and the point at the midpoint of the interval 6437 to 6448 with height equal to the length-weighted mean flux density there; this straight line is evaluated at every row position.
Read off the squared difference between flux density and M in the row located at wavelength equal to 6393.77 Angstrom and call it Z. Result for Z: 0.017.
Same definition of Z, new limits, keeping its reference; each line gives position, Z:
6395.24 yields 0.008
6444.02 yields 0.025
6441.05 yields 0.001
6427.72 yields 0.163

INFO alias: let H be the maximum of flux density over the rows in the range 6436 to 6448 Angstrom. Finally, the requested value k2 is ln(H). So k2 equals 0.44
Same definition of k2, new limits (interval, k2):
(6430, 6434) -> 0.40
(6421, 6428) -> 0.44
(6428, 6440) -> 0.40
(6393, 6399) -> 0.56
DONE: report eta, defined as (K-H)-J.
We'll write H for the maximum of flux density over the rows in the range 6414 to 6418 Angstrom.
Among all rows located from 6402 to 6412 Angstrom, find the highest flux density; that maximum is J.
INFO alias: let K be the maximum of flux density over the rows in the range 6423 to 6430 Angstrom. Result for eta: -1.36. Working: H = 1.44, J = 1.48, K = 1.56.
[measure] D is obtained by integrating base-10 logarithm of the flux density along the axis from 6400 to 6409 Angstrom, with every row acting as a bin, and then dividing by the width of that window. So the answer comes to 0.087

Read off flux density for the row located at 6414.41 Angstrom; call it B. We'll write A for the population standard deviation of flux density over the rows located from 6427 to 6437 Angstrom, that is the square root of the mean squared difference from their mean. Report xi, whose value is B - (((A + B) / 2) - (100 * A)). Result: 16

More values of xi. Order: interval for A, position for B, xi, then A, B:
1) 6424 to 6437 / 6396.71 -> 16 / 0.16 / 1.32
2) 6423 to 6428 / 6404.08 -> 22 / 0.22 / 1.39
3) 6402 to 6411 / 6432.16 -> 16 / 0.15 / 1.4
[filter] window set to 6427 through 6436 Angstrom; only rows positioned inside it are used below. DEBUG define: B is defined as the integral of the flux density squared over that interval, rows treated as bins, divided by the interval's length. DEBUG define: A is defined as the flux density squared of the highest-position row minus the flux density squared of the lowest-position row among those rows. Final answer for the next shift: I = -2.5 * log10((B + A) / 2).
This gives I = -0.2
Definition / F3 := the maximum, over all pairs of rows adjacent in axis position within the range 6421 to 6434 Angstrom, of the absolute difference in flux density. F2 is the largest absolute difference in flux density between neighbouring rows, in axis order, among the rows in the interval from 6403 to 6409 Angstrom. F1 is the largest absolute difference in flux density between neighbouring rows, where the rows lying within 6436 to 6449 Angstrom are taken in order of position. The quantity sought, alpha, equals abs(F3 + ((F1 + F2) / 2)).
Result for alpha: 0.63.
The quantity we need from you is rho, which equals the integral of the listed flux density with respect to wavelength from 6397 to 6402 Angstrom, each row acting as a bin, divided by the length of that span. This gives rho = 1.21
